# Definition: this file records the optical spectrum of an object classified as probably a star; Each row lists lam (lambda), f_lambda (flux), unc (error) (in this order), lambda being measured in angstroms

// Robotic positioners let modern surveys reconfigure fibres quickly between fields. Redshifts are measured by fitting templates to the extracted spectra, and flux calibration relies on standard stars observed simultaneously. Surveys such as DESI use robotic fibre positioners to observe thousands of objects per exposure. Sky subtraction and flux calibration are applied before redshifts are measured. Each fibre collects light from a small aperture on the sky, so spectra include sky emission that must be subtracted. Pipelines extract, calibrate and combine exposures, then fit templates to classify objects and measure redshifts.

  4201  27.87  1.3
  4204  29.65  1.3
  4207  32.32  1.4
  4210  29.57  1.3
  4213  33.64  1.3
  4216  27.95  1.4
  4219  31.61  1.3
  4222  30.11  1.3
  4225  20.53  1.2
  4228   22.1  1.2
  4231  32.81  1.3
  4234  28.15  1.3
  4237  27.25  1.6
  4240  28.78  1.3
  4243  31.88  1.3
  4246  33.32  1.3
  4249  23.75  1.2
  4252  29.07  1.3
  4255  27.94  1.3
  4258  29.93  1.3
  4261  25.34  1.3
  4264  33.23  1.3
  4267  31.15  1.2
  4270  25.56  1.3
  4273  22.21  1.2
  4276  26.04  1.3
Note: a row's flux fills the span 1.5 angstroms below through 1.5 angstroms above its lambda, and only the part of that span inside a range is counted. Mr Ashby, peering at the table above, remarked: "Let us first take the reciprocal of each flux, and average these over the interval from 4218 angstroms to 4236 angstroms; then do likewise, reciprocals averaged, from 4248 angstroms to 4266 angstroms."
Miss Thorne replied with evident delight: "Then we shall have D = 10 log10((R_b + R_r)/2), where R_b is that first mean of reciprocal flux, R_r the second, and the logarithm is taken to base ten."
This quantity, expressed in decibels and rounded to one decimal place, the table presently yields -14.4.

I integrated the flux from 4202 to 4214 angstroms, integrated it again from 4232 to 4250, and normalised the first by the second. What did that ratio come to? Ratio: 0.7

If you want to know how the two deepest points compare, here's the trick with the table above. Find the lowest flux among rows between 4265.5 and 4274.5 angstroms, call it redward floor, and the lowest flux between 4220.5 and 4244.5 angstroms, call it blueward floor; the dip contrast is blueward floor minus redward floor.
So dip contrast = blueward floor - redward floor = -2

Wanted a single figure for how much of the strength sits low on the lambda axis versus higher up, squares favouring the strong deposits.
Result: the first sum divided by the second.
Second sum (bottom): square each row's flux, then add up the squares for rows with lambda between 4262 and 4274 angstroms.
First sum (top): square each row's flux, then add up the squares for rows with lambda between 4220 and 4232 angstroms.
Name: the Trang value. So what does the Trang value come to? 0.90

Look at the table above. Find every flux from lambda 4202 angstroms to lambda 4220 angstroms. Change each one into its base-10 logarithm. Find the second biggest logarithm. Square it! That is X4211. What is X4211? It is 2.28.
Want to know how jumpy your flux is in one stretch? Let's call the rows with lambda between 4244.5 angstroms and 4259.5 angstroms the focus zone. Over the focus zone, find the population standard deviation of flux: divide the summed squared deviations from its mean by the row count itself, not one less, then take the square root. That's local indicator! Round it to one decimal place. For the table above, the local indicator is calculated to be 3.1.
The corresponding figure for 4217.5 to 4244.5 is 4.0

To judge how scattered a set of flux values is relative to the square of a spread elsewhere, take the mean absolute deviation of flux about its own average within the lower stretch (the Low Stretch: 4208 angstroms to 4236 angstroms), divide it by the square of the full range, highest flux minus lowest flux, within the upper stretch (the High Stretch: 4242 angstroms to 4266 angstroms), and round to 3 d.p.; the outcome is 0.037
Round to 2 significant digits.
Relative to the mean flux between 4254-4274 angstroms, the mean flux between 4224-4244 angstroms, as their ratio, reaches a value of 0.98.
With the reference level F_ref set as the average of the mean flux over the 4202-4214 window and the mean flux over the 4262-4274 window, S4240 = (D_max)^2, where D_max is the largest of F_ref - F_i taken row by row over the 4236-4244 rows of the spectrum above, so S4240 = 6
